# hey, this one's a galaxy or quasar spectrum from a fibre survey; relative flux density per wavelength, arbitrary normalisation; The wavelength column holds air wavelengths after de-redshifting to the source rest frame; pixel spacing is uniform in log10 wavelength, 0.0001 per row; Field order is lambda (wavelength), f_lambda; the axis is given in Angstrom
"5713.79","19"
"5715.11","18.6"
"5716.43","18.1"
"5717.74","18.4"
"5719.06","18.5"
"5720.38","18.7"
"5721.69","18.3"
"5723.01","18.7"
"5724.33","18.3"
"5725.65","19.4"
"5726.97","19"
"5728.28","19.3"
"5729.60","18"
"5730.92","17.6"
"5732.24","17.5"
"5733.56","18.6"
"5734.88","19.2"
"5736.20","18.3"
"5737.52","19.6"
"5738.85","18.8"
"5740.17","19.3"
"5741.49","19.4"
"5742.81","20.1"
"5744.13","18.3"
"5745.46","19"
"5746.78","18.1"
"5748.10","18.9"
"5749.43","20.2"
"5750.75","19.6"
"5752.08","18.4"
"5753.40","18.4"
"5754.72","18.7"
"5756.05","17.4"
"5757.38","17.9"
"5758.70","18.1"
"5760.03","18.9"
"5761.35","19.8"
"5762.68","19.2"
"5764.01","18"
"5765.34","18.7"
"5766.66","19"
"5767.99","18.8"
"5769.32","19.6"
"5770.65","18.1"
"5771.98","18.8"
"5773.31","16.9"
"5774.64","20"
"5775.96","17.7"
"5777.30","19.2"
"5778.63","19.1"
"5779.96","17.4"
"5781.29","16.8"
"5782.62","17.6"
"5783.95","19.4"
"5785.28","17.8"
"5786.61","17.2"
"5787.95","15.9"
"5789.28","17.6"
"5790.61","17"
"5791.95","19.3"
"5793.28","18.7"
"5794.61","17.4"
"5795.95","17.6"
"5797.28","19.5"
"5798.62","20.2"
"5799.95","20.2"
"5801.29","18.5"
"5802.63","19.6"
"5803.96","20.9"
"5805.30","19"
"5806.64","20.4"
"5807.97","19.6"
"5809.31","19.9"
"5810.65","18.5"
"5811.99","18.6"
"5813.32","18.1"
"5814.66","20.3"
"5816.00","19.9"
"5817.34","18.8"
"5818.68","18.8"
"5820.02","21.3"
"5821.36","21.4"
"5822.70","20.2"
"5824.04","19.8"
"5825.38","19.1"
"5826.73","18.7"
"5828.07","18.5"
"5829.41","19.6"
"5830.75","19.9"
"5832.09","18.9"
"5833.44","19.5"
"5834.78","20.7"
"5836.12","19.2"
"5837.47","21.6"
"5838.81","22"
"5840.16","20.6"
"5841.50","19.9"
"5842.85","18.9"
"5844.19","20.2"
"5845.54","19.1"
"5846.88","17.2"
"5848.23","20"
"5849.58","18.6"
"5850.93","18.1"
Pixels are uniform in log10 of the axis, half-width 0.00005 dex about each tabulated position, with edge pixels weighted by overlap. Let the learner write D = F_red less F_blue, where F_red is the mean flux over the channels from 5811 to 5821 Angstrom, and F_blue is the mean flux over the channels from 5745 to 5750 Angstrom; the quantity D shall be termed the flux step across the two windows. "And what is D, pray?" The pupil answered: 0.4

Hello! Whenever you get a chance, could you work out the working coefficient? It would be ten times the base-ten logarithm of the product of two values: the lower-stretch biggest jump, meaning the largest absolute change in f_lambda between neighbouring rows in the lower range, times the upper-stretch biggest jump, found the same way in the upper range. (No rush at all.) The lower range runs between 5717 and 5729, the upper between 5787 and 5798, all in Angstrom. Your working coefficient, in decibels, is 4.0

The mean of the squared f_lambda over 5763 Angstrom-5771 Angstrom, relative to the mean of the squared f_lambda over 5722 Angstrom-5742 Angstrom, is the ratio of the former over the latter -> 1.00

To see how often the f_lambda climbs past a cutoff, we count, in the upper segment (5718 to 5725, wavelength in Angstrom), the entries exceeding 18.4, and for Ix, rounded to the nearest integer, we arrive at 3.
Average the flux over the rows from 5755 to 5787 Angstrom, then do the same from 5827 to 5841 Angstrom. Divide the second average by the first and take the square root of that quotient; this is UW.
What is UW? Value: 1.04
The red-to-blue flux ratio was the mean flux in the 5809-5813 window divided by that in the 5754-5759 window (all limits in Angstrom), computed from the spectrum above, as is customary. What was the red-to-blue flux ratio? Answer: 1.05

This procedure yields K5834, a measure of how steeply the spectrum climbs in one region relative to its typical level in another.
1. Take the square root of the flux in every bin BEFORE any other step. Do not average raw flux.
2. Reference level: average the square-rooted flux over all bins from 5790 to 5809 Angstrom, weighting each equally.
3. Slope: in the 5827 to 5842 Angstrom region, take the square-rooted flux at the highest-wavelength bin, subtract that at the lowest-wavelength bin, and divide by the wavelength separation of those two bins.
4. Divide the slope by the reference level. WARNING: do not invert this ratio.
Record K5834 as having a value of 0.0027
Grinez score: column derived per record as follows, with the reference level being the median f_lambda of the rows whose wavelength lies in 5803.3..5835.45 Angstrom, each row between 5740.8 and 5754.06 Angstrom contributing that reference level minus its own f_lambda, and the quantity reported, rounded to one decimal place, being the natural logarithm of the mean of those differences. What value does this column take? -0.6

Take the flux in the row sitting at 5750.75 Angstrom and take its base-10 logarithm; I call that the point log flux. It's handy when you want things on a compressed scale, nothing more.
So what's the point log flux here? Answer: 1.292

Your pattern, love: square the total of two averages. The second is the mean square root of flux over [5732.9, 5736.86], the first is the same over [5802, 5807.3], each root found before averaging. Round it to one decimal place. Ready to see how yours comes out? 77.3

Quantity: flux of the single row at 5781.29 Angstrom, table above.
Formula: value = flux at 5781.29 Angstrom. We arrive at 16.8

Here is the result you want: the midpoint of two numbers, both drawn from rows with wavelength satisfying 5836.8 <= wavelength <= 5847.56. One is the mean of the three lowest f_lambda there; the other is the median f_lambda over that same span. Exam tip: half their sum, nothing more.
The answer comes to 19.2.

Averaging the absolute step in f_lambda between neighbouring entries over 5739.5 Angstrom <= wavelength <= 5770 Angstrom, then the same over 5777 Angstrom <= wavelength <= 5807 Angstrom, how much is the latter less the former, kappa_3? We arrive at 0.42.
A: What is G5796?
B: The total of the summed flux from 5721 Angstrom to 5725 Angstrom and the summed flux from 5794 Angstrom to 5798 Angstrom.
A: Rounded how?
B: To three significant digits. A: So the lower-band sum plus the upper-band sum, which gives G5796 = 110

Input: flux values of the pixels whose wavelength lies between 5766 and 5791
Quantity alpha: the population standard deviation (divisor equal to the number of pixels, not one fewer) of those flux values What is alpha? 1.09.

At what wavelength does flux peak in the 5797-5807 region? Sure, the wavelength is 5803.96 Angstrom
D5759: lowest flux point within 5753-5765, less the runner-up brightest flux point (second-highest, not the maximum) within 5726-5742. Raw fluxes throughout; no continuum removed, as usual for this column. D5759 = -2.0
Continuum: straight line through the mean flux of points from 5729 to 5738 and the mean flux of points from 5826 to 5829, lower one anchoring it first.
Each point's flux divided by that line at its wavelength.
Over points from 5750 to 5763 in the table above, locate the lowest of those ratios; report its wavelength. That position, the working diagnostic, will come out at 5756.05 Angstrom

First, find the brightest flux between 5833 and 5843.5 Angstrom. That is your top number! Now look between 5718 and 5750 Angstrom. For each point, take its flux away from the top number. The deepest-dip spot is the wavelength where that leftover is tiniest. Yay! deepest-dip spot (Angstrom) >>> 5749.43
